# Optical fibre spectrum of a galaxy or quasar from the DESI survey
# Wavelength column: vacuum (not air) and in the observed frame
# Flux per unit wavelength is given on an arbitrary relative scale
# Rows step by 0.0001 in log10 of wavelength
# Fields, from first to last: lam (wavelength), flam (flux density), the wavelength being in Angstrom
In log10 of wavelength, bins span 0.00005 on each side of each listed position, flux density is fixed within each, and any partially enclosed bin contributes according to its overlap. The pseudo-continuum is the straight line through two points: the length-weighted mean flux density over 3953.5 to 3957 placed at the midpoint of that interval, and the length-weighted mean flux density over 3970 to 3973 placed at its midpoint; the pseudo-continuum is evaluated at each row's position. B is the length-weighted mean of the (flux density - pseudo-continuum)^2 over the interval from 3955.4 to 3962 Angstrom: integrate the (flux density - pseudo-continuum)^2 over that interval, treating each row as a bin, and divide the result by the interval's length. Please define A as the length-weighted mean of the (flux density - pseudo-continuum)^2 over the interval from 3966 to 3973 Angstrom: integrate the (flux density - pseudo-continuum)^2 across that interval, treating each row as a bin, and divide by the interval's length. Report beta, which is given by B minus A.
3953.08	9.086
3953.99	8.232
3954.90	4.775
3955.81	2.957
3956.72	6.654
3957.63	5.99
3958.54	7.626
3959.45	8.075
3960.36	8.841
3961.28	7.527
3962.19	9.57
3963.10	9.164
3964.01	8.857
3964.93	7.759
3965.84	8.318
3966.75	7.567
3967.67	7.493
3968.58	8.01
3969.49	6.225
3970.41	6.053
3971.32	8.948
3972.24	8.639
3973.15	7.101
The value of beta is 2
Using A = 1.0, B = 3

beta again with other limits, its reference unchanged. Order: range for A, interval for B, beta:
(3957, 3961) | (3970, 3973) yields -1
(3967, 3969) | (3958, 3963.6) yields 4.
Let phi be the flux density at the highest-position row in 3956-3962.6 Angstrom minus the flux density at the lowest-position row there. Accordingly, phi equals 2.9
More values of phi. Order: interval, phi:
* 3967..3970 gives -1.3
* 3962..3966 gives -1.3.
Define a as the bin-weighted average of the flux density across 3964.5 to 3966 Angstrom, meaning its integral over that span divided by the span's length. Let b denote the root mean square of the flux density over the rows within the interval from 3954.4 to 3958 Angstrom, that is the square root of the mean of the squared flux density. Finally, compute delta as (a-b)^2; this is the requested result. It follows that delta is 7.4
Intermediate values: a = 8.0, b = 5.3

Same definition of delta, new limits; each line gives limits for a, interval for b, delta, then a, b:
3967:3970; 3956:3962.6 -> 0.4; 7.2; 7.8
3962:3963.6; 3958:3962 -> 1.7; 9.3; 8.0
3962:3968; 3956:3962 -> 0.7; 8.4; 7.5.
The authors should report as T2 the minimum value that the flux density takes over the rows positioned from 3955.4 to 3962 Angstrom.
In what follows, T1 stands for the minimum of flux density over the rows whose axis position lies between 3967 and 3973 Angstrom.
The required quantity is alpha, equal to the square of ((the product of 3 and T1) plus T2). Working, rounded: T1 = 6.053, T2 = 2.957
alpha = 446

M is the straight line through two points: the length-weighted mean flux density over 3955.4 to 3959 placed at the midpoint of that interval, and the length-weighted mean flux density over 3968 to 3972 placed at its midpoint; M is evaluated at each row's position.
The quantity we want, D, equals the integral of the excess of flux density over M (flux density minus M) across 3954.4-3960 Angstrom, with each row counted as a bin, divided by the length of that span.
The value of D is 0.2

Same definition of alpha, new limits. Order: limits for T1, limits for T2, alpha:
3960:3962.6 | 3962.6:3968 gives 904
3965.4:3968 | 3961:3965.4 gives 900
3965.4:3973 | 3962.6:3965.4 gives 672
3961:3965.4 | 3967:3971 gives 820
